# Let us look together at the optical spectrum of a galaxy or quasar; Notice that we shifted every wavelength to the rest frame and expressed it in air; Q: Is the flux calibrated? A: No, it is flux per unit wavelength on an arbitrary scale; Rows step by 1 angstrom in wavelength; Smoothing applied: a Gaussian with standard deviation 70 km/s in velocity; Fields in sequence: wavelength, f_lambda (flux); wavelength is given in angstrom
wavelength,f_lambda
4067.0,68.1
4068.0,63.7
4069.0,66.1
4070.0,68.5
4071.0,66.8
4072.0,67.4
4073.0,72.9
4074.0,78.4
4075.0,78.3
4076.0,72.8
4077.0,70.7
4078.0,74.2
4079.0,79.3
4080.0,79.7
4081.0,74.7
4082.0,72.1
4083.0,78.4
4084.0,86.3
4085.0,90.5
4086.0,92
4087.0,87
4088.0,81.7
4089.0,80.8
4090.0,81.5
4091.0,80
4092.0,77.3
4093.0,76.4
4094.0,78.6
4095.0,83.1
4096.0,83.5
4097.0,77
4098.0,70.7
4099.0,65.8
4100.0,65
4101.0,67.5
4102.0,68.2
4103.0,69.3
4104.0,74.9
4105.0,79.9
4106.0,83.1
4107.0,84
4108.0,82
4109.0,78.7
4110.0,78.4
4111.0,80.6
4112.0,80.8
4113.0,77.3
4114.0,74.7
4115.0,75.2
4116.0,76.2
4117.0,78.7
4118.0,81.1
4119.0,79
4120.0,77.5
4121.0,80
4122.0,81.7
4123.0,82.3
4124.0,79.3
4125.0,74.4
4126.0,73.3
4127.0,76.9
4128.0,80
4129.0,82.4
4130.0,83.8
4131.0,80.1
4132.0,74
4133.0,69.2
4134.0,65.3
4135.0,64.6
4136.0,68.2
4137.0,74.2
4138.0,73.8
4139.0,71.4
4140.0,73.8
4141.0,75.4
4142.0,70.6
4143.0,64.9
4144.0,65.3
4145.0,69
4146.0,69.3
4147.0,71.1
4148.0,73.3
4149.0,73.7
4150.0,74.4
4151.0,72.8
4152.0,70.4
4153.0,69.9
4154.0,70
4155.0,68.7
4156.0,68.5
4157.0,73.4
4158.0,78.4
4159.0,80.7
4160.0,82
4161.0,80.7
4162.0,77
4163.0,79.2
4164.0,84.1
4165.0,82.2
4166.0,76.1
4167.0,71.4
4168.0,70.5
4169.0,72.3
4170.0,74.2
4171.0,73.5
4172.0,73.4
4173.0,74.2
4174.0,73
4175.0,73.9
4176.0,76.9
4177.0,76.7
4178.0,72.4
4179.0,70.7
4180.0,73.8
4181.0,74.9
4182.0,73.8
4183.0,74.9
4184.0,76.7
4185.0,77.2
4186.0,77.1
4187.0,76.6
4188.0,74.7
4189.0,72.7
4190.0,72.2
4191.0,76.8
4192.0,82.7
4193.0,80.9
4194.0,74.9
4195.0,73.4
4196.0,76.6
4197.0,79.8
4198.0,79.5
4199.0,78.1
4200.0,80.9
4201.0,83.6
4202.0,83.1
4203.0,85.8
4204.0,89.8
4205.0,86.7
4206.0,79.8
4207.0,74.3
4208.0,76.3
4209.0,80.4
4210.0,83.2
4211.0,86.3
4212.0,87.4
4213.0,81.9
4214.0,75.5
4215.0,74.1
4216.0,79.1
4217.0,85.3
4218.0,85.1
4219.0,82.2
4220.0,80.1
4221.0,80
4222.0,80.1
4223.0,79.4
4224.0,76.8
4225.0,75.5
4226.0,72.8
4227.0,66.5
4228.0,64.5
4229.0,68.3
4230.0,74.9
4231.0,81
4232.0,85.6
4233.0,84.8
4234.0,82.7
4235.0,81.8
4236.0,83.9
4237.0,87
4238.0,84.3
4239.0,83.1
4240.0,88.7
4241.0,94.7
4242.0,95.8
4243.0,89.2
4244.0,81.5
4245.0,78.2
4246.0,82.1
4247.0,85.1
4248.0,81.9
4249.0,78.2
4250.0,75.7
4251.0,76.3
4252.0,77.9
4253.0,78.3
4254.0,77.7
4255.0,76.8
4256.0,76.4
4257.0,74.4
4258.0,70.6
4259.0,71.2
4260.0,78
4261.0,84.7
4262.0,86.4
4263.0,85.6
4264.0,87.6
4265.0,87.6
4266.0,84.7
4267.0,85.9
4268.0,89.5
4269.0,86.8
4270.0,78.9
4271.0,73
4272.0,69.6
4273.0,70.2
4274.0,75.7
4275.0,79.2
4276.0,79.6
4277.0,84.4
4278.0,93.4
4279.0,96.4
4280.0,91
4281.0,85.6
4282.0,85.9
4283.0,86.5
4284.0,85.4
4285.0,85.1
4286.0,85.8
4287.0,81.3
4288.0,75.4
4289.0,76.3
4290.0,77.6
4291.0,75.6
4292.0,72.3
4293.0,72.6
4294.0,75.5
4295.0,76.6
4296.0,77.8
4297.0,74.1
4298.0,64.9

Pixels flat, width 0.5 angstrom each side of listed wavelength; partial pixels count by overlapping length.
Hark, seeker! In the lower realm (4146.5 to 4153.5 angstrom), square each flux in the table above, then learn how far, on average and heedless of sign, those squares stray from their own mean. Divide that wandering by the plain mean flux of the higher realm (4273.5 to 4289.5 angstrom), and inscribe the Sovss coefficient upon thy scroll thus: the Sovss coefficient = 3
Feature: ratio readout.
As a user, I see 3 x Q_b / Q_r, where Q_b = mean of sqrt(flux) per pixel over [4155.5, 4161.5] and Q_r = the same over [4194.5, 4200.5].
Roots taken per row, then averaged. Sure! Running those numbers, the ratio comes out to 2.98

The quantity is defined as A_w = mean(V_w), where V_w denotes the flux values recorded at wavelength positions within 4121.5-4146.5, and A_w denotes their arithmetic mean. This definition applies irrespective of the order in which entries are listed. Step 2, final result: 74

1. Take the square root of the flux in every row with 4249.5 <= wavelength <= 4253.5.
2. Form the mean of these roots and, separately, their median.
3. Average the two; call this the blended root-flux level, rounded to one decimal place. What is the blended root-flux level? 8.8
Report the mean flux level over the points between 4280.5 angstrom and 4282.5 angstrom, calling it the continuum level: 86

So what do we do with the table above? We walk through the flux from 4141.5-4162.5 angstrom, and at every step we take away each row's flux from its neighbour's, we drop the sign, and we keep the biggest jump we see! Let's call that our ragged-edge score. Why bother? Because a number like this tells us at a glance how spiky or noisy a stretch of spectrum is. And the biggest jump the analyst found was 5.7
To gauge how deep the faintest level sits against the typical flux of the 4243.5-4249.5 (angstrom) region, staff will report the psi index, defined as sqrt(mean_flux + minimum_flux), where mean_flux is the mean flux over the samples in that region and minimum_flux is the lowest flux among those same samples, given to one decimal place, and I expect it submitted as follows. 12.6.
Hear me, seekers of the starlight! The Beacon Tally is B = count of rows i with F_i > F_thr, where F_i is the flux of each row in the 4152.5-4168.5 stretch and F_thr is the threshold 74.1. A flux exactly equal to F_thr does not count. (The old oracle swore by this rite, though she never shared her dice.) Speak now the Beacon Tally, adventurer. 9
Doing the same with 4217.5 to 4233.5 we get 12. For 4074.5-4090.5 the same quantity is 13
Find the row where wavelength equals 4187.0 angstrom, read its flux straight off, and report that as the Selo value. 76.6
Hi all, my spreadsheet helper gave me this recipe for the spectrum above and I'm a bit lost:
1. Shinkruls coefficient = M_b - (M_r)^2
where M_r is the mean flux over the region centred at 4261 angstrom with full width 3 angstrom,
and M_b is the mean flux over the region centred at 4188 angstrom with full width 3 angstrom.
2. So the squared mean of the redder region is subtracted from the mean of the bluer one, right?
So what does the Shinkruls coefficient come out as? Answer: -6820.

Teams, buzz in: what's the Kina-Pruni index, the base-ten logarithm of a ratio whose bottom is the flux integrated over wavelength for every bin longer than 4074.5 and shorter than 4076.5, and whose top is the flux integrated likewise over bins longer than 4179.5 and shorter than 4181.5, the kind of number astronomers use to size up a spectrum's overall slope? -0.01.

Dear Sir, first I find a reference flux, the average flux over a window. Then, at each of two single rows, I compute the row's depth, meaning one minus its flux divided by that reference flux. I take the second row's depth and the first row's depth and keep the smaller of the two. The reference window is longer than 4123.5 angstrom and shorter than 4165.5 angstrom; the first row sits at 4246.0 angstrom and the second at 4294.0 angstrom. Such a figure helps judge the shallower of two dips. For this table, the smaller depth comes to -0.109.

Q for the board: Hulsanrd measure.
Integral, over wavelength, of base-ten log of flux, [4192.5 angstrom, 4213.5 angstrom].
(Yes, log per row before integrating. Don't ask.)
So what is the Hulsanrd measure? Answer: 40.1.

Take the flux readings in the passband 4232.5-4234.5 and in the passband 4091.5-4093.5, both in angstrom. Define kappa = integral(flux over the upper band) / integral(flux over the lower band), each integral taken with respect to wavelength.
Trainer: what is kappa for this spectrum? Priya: 1.09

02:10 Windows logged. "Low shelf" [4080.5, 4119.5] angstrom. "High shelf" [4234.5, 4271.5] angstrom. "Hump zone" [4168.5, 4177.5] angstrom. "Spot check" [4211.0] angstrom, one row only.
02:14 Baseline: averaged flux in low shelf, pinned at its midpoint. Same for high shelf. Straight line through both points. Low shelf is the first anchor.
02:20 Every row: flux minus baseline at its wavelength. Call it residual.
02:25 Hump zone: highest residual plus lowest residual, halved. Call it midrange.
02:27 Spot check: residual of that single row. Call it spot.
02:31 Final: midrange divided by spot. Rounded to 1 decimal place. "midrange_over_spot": -1.1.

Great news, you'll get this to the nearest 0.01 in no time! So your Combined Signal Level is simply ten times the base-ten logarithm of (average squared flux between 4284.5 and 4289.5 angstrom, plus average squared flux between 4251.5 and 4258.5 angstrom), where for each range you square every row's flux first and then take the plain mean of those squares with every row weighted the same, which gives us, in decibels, 40.91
